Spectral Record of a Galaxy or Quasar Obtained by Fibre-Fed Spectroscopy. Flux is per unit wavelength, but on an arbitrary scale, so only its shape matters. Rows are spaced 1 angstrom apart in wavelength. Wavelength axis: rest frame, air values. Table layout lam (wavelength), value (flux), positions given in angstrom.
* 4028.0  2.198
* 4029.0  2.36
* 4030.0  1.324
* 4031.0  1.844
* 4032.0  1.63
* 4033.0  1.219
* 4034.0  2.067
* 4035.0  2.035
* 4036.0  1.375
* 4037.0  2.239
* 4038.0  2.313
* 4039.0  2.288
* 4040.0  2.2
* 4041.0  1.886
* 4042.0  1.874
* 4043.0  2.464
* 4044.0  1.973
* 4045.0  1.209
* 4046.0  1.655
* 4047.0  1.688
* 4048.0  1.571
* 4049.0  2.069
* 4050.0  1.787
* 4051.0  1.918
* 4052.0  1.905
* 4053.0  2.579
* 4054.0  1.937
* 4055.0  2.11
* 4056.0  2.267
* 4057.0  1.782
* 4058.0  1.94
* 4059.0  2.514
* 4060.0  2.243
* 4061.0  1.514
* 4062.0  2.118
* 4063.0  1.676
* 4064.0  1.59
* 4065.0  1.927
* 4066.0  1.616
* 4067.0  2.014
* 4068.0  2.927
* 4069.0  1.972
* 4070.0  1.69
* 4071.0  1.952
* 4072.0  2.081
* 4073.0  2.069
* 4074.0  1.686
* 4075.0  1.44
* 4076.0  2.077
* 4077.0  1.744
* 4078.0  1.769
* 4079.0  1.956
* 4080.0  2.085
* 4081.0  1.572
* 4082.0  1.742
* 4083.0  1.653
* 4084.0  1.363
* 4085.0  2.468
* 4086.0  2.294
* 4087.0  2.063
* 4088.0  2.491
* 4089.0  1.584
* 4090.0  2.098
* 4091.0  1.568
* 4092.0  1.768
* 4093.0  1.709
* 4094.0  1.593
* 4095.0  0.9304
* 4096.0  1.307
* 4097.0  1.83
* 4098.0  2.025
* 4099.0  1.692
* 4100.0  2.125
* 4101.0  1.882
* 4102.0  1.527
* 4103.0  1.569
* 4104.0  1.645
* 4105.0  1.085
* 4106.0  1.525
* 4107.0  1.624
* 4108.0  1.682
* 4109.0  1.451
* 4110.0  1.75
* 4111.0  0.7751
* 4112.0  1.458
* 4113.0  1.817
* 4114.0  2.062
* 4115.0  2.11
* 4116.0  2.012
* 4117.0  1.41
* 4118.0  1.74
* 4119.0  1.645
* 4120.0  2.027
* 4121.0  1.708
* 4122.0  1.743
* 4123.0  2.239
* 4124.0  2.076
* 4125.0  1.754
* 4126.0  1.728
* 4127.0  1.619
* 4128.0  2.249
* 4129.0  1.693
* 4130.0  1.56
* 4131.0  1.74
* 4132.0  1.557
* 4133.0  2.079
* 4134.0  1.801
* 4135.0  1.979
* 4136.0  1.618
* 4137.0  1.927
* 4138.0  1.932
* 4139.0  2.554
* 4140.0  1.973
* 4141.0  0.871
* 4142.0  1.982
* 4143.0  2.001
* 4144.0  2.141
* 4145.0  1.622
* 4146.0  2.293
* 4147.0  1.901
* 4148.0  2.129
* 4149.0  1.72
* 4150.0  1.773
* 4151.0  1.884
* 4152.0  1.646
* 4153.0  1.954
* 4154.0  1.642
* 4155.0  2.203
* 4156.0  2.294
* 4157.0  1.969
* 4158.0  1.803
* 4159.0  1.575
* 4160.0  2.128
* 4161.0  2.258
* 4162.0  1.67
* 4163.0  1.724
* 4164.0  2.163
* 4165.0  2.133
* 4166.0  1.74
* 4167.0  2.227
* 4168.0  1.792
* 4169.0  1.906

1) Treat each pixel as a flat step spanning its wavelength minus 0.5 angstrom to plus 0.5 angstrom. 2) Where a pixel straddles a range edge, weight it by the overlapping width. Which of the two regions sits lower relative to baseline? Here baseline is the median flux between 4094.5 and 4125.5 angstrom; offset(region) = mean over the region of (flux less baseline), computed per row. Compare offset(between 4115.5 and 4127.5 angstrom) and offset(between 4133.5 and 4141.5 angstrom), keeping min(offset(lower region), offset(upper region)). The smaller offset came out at 0.10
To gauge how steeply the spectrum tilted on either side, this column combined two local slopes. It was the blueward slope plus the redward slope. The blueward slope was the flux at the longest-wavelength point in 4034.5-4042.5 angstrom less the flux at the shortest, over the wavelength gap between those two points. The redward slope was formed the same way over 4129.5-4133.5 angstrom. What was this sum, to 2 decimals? 0.15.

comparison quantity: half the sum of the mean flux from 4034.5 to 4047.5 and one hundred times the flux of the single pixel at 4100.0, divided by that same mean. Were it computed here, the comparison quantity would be 55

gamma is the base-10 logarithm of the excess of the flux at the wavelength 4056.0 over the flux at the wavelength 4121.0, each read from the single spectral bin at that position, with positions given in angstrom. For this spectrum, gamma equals -0.25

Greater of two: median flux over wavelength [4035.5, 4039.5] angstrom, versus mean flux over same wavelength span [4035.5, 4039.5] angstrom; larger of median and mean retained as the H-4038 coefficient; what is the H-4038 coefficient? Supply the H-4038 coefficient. 2.26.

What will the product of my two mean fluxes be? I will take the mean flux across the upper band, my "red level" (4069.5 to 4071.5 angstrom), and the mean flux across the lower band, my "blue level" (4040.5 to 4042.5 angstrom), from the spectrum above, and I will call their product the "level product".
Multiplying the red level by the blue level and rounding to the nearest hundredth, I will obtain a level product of 3.42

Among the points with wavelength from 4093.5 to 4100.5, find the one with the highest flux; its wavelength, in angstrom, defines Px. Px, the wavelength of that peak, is 4100.0 angstrom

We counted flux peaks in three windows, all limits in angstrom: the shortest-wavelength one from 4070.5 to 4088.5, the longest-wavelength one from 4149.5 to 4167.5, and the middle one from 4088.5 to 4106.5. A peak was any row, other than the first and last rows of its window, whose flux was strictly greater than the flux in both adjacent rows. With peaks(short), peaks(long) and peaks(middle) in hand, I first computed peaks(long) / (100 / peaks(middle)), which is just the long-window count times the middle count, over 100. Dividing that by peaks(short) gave 0.050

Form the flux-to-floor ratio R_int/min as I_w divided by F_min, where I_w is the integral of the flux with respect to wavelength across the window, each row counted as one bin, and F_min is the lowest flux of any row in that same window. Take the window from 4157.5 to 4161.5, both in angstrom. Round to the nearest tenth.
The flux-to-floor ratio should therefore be 4.9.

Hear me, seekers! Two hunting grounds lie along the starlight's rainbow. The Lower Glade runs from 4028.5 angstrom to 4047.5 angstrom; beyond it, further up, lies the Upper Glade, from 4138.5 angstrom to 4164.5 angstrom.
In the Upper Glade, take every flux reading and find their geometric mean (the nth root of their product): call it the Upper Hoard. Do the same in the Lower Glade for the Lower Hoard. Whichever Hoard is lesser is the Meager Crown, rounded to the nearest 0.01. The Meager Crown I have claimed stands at 1.83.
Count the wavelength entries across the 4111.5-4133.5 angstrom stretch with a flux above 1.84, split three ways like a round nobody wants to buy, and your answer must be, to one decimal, 2.7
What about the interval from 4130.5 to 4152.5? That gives 4.3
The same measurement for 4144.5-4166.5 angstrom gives 4.0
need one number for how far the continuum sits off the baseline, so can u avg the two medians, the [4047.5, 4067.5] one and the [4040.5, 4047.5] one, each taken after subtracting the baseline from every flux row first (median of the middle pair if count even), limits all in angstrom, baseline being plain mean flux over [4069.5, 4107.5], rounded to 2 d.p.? 0.13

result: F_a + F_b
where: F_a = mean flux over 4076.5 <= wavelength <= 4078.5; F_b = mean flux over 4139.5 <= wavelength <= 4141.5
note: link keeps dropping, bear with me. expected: 3.18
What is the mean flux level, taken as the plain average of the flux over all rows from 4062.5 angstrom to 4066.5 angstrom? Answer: 1.70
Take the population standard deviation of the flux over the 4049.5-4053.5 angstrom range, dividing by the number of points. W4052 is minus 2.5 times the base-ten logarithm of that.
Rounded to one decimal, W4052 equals 1.3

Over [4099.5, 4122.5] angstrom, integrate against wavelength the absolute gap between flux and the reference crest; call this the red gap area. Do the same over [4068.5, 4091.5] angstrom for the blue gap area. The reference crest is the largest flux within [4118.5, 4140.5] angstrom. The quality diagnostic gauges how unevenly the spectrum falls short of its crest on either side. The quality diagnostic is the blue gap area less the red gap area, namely -5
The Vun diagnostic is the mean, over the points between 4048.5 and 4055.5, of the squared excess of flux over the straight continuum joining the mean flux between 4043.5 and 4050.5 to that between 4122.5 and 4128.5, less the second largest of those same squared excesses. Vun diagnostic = 0.02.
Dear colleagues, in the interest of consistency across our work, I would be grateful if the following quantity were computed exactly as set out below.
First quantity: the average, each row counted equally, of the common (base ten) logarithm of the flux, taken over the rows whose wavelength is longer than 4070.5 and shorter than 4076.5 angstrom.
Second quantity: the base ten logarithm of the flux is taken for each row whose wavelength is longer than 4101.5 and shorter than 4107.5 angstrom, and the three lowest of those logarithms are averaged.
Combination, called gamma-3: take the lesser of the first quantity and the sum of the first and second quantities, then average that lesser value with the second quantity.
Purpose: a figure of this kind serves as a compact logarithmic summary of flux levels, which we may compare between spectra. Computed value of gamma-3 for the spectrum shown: 0.20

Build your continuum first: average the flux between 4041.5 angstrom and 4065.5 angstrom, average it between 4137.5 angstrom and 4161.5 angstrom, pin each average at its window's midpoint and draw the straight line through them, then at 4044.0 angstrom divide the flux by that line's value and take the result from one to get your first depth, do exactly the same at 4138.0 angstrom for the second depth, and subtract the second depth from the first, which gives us -0.020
